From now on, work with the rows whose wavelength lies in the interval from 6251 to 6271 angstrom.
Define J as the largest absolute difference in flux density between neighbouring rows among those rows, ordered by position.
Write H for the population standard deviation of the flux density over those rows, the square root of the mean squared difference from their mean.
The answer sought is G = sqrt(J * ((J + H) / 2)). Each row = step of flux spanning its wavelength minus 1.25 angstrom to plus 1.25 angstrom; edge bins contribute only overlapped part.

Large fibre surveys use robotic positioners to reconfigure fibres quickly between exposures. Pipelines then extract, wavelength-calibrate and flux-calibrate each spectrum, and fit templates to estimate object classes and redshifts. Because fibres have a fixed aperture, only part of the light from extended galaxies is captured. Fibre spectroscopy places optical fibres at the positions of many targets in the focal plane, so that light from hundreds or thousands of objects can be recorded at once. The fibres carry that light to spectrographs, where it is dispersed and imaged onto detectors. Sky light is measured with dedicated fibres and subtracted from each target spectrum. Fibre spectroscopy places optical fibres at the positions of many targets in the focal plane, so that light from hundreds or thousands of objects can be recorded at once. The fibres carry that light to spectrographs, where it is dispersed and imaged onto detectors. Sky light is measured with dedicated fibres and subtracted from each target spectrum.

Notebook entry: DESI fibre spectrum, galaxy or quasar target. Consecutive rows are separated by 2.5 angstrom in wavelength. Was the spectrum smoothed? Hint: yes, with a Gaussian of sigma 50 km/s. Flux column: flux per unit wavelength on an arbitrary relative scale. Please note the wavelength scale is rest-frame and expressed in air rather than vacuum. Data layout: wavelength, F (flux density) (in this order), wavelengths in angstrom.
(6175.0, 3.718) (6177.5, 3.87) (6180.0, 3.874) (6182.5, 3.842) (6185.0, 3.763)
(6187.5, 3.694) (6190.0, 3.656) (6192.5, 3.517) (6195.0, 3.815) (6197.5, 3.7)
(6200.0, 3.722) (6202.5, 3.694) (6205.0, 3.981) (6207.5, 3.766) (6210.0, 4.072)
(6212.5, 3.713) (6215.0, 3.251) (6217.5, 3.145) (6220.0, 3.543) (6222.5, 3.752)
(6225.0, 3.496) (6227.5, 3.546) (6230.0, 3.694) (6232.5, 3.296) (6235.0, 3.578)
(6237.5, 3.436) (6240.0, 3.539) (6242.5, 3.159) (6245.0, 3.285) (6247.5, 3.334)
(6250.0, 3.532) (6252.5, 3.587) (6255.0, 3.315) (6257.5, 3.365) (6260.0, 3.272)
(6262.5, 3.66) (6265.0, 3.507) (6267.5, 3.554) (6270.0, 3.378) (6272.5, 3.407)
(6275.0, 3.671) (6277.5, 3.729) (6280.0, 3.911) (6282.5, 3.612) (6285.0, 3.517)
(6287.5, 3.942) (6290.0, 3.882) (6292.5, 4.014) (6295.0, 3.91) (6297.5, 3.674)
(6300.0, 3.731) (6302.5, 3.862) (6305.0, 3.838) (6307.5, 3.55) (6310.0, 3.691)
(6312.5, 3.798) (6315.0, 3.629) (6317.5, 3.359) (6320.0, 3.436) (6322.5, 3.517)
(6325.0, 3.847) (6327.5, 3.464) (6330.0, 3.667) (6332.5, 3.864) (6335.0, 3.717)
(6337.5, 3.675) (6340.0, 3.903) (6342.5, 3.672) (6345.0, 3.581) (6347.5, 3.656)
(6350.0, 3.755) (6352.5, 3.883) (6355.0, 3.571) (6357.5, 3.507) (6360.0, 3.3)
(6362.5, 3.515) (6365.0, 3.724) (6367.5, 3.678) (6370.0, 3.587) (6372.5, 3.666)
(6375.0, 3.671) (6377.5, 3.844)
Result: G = 0.32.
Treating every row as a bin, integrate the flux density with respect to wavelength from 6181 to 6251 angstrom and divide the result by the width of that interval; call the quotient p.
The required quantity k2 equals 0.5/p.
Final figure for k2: 0.139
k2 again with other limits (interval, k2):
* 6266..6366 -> 0.136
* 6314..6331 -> 0.141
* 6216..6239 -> 0.143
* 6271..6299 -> 0.133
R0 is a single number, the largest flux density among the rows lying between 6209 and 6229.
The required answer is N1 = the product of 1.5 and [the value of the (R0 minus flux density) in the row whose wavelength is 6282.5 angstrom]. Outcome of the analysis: 0.69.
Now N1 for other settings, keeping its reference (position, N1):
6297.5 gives 0.60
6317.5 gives 1.07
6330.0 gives 0.61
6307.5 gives 0.78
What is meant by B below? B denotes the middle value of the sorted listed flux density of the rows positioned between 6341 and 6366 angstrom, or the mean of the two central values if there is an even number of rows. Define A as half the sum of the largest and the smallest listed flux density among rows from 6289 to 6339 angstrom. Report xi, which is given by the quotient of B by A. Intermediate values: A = 3.69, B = 3.62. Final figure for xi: 0.98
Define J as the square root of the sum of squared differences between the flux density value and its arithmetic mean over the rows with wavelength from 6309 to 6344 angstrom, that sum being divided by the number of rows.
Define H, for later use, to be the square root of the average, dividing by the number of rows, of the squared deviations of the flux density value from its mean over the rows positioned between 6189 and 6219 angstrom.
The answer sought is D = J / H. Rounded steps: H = 0.253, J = 0.16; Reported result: 0.6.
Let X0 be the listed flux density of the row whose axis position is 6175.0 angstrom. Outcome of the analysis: 3.718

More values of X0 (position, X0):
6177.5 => 3.87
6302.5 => 3.862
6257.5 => 3.365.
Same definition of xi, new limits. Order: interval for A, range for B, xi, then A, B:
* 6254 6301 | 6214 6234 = 0.97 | 3.64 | 3.52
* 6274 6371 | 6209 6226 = 0.97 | 3.66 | 3.54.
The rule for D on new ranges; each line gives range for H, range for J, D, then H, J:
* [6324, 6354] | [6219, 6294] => 1.6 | 0.127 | 0.21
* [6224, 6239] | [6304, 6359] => 1.2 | 0.123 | 0.15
